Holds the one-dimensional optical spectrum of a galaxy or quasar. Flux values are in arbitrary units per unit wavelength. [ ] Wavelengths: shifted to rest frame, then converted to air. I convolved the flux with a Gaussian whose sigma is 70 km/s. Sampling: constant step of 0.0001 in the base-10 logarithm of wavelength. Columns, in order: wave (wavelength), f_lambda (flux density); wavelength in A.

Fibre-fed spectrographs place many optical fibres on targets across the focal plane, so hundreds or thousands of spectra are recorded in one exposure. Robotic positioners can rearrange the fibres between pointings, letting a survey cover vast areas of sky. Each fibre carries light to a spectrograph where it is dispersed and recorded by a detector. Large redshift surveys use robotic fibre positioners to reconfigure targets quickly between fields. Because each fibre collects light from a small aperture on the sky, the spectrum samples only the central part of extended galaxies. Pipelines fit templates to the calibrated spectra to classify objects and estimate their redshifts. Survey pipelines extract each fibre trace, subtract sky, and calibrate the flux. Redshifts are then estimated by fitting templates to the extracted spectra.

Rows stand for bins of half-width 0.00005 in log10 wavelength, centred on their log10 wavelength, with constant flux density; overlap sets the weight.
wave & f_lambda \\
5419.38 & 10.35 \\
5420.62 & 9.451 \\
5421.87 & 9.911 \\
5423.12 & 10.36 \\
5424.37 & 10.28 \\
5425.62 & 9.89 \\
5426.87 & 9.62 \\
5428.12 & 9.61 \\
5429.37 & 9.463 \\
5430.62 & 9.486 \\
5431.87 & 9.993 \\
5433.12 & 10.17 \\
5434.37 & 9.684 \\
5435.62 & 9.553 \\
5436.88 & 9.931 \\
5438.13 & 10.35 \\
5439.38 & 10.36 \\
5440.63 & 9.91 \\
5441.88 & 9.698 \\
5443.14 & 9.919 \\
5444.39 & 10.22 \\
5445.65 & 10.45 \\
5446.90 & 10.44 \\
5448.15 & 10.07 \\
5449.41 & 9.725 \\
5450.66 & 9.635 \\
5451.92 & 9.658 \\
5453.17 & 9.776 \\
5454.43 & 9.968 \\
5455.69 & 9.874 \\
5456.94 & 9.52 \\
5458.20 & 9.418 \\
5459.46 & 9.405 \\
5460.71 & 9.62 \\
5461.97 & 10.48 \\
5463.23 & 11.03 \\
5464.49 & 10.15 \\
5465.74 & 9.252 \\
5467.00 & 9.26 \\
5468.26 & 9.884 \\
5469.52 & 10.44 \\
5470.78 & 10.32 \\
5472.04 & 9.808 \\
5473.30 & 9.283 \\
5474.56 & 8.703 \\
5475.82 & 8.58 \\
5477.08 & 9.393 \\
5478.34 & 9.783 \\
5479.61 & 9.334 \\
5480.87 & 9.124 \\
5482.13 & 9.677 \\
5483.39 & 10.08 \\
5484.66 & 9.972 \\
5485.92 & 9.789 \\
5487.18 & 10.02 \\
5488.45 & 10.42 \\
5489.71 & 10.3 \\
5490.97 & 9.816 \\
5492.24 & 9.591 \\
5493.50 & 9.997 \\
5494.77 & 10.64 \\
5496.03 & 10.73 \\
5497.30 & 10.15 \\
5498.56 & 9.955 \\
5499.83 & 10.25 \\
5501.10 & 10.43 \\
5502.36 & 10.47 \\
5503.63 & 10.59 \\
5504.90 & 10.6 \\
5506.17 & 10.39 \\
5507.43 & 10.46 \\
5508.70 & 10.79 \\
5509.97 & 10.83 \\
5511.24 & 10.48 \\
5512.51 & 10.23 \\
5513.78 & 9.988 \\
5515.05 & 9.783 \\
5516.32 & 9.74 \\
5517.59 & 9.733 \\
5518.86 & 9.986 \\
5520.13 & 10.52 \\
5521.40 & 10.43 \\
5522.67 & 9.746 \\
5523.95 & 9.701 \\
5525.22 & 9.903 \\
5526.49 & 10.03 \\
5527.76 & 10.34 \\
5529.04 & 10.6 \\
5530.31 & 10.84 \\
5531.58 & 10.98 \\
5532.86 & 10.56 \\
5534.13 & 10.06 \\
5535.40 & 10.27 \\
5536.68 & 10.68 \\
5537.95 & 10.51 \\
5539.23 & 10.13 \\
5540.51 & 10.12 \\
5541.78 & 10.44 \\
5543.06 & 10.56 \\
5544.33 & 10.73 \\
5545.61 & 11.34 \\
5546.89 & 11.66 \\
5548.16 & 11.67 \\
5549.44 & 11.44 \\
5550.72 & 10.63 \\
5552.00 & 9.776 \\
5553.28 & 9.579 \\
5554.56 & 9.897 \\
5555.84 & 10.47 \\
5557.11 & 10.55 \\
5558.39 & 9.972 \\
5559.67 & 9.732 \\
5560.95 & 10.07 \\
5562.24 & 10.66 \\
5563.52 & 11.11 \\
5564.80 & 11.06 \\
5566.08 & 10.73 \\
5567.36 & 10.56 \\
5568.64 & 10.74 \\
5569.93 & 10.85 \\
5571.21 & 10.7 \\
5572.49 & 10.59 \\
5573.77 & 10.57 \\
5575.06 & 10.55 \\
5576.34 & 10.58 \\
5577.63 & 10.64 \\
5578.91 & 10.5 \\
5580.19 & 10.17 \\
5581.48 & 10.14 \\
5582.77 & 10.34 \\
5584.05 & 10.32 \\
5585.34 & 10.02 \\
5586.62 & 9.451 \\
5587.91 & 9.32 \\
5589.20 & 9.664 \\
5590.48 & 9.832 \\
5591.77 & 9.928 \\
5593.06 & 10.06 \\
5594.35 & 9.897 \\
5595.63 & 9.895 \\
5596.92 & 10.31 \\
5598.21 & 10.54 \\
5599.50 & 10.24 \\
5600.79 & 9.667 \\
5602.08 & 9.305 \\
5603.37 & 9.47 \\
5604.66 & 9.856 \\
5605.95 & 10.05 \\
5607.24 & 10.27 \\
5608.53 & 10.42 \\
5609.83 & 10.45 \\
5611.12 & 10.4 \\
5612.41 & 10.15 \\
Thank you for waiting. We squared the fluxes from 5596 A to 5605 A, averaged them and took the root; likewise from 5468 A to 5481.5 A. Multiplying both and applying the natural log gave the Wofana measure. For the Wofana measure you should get 4.55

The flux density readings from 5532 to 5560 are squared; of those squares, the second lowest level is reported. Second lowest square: 94.7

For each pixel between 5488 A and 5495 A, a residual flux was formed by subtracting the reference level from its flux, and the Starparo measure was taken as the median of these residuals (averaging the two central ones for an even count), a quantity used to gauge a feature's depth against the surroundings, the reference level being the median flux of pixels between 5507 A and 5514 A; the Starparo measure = -0.32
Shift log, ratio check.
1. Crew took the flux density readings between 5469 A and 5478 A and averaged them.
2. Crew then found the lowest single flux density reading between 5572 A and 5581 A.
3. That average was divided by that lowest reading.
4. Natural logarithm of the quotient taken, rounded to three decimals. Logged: -0.068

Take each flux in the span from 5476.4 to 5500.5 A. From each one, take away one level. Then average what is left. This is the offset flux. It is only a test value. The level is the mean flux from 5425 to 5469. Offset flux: 0.1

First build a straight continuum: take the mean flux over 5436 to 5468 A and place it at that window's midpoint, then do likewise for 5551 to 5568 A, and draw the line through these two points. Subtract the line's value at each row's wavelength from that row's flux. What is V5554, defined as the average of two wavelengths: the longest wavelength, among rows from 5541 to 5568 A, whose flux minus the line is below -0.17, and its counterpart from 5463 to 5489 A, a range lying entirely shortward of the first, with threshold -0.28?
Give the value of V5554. 5521.5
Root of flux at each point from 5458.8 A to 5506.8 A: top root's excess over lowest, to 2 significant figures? 0.39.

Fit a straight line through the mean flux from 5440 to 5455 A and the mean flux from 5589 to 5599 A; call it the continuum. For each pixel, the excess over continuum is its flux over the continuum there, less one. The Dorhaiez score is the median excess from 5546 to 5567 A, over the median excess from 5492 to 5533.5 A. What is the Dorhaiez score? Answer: 1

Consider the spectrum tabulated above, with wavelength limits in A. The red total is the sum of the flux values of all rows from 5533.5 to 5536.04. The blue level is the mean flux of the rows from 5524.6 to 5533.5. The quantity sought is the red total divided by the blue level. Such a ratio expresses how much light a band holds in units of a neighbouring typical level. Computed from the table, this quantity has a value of 1.9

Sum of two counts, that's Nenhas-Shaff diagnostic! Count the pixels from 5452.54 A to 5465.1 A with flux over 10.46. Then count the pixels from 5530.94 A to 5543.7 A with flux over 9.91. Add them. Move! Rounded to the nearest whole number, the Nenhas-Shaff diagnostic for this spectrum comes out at 12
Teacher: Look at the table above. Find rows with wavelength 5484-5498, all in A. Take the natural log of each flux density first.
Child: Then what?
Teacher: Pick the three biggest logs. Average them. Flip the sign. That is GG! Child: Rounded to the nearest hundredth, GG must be -2.36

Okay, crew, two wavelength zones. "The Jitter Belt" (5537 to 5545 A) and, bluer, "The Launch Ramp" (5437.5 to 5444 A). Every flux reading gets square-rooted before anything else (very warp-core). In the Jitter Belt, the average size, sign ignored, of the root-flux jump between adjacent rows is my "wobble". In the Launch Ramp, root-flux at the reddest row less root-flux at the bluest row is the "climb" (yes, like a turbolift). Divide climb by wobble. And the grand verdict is -2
